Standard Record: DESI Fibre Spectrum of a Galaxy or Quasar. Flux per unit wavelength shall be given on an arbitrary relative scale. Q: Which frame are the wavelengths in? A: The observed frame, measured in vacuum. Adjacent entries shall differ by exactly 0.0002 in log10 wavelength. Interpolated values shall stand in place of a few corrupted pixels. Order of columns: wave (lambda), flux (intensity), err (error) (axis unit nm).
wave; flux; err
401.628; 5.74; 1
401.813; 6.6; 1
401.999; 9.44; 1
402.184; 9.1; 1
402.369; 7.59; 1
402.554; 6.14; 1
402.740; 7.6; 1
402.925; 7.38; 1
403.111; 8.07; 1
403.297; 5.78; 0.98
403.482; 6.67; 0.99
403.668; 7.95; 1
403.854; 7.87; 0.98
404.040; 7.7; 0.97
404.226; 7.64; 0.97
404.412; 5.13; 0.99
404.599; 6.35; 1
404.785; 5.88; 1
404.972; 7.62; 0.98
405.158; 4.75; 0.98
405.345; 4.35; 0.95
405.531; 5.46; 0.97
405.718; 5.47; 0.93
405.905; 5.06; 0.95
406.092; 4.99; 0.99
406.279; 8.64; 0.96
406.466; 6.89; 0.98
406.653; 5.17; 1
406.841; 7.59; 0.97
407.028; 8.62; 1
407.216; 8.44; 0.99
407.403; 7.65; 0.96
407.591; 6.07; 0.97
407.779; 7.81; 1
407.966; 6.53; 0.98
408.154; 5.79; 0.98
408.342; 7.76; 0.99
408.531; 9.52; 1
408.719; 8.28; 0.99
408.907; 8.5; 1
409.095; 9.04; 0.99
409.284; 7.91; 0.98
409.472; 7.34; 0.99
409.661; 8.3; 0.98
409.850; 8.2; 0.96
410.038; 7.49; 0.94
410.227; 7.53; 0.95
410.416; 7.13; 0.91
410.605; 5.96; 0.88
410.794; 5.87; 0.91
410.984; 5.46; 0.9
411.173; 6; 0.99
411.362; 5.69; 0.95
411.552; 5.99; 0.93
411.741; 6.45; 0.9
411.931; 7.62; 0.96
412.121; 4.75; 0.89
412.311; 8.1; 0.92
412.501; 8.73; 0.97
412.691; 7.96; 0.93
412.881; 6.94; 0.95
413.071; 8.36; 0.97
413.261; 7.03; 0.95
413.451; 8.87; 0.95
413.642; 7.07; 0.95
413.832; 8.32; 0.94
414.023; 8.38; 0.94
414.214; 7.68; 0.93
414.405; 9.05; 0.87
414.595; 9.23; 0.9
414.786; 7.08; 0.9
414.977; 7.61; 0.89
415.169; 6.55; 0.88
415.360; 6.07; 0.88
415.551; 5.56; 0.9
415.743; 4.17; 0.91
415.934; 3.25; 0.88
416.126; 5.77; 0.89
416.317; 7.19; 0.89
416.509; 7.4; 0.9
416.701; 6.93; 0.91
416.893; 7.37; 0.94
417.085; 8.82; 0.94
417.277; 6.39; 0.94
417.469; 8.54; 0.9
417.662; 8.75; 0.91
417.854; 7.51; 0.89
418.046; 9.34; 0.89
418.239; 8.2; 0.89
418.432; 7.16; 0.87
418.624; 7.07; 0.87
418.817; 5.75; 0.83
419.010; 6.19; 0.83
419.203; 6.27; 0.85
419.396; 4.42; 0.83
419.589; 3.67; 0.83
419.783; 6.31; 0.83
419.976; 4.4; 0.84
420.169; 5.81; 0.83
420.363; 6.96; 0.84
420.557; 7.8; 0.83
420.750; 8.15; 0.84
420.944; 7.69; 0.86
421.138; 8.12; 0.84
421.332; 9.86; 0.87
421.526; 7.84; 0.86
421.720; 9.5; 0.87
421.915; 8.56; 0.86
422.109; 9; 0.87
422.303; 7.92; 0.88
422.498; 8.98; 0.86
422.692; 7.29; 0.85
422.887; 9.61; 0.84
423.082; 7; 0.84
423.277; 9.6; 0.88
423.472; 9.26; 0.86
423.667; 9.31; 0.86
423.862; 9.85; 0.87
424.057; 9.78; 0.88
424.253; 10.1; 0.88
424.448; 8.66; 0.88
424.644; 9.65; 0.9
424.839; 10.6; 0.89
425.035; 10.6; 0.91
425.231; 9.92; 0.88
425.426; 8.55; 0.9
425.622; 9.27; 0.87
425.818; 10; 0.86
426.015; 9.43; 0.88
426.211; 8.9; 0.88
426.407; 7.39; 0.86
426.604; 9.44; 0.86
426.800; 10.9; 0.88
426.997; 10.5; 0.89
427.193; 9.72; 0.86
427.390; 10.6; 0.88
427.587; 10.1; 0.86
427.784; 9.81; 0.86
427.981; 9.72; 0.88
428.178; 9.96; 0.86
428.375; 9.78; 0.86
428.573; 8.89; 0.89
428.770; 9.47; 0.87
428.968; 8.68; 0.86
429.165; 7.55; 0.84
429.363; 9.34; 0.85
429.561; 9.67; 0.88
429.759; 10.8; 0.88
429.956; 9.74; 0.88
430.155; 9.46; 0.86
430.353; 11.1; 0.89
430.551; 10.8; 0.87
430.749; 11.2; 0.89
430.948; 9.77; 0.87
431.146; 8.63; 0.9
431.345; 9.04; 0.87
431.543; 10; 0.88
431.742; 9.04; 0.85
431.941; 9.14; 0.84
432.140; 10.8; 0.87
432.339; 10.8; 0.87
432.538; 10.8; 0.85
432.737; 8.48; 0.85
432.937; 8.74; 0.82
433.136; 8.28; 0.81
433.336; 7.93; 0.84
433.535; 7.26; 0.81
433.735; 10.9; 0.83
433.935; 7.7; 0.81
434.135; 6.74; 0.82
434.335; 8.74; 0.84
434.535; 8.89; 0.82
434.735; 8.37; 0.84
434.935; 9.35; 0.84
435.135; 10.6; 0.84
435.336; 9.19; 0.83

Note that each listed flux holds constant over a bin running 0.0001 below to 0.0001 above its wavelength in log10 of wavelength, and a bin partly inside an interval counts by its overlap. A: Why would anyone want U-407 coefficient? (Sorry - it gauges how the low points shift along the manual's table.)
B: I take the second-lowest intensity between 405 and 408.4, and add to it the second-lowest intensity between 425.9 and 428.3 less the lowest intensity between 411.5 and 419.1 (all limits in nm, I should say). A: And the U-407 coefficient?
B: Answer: 10.4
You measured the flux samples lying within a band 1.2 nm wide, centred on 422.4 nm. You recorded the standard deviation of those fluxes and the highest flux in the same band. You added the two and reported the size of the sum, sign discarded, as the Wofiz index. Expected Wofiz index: 10.4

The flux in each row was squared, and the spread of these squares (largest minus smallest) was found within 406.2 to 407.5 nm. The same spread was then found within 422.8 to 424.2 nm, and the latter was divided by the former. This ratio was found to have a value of 1.0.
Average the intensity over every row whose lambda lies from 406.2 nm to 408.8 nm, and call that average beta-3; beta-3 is 7.5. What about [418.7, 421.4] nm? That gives 6.5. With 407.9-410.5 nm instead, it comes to 7.8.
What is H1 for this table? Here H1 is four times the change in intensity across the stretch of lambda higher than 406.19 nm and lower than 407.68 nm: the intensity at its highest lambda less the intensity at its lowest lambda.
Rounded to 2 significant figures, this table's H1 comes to -10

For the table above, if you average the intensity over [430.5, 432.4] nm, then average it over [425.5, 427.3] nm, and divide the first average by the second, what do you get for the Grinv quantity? 1.04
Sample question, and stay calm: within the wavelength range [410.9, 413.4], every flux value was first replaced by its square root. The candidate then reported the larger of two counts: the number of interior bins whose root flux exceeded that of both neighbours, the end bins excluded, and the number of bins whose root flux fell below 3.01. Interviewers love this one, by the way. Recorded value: 13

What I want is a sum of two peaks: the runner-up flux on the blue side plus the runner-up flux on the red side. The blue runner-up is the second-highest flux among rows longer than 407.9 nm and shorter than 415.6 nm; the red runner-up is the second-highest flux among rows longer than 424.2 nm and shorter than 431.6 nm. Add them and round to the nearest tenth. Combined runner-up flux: 20.3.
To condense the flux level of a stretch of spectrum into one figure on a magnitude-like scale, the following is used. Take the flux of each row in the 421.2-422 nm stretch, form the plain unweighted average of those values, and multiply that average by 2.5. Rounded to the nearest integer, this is 22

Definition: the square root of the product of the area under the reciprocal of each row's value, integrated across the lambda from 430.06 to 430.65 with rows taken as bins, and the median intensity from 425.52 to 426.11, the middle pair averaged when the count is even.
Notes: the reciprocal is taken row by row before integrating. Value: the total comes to 0.73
